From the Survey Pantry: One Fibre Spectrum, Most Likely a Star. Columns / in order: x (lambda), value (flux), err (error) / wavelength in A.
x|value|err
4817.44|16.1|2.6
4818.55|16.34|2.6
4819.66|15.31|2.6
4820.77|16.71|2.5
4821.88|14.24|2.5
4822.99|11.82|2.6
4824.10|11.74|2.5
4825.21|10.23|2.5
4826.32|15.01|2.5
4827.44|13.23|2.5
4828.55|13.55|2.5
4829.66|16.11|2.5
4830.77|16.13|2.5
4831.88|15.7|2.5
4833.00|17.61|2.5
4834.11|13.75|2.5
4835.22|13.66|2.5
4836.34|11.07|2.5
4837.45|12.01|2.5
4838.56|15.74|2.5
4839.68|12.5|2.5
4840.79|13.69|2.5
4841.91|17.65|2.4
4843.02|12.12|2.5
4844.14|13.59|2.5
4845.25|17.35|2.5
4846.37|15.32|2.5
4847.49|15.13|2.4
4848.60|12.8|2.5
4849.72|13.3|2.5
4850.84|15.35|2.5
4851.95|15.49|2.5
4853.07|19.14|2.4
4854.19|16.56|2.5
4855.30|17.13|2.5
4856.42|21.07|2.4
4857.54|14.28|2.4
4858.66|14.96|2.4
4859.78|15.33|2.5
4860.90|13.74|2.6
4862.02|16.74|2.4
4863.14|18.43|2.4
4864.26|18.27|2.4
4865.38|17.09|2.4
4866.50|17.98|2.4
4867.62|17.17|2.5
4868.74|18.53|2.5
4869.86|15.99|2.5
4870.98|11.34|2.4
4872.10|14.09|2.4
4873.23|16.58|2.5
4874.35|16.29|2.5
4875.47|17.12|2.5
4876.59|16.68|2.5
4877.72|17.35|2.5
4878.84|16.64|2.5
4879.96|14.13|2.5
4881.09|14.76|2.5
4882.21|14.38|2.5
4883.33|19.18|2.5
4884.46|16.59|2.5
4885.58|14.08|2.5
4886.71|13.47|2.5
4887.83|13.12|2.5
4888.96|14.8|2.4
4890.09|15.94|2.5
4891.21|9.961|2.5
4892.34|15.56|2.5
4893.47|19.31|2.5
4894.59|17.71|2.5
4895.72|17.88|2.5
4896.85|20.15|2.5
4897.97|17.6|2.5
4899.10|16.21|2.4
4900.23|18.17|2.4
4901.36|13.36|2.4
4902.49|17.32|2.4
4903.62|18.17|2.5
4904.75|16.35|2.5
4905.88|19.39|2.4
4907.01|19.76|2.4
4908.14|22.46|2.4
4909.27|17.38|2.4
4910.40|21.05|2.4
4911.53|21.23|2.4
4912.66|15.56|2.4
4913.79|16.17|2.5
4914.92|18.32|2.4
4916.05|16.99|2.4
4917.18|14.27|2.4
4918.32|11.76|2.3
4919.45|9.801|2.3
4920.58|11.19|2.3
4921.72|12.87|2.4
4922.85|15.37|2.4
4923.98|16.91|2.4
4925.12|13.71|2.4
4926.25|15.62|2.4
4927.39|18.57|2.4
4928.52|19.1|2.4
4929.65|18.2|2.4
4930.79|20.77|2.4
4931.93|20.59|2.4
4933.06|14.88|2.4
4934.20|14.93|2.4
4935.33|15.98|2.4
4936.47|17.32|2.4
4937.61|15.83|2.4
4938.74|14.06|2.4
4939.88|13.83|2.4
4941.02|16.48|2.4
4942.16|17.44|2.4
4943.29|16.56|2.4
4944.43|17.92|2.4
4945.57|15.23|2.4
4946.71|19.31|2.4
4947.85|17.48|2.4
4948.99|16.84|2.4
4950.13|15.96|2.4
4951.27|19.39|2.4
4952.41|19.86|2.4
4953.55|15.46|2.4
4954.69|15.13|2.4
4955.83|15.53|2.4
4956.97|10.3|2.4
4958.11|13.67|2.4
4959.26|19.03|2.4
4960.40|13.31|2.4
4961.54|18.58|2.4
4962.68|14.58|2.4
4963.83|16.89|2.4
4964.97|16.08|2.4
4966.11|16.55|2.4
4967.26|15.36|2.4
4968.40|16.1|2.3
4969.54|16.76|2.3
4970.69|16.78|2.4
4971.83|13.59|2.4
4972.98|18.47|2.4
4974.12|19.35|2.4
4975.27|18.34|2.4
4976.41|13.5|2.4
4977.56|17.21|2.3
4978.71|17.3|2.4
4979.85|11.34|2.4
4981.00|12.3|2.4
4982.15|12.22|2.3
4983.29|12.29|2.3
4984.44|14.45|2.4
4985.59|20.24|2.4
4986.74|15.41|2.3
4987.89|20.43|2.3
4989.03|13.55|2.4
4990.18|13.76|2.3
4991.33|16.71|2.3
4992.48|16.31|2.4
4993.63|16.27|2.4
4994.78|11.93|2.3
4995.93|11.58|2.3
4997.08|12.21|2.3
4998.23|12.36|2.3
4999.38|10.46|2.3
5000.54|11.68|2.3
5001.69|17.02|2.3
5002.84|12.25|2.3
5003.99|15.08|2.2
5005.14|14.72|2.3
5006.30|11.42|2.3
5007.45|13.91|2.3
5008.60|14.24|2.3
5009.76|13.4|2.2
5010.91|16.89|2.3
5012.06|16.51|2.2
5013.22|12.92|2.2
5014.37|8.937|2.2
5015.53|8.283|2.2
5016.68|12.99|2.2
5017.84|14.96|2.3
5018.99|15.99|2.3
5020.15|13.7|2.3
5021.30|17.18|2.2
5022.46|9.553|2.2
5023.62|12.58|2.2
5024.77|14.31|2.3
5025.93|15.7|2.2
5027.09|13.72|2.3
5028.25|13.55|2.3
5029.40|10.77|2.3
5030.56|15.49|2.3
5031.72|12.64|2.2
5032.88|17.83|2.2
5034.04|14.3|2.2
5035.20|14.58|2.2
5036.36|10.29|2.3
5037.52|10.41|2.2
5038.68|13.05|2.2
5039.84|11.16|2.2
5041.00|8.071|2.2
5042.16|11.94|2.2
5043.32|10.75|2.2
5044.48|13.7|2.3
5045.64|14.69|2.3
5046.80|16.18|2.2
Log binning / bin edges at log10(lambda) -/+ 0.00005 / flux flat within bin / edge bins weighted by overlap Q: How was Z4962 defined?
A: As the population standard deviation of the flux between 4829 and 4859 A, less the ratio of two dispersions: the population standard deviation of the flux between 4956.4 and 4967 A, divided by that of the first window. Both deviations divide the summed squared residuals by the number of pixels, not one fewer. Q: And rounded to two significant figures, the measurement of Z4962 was 1.1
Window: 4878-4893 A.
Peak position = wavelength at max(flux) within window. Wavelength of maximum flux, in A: 4883.33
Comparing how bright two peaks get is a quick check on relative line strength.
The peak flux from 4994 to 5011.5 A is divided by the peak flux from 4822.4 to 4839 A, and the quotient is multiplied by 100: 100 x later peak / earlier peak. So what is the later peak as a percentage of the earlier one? 97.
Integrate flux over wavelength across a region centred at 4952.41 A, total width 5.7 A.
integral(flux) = 98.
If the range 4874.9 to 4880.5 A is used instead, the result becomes 92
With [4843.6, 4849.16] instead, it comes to 83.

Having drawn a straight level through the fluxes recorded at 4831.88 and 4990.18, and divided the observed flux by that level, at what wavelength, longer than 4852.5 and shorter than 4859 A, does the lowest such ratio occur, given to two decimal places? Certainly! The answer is 4857.54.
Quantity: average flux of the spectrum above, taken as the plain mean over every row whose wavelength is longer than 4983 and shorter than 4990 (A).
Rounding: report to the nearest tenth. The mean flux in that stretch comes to 16.1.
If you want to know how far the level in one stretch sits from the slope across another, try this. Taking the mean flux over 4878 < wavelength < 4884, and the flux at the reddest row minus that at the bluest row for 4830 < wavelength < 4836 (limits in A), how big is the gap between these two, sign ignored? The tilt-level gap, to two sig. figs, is 18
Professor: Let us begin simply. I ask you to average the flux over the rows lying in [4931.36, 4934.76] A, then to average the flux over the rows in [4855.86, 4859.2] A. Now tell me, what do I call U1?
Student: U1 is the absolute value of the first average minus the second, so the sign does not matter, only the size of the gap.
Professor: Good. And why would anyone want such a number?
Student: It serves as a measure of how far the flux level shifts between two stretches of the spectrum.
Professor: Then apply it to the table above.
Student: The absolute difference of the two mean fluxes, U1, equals 0.0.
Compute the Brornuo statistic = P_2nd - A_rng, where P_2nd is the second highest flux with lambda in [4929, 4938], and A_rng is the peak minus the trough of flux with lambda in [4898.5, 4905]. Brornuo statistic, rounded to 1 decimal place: 15.8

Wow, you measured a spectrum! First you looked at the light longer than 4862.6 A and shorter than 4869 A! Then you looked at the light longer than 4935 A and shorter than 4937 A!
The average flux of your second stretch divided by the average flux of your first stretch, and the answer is 0.93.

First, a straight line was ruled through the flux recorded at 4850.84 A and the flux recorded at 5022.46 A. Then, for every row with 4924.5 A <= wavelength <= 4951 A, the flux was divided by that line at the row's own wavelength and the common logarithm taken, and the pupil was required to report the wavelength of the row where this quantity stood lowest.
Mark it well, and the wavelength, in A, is 4925.12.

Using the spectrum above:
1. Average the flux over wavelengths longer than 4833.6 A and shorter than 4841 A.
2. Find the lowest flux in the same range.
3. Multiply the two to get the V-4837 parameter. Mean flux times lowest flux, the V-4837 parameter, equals 146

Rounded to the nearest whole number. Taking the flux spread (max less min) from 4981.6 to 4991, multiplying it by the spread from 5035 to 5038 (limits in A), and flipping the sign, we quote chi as -35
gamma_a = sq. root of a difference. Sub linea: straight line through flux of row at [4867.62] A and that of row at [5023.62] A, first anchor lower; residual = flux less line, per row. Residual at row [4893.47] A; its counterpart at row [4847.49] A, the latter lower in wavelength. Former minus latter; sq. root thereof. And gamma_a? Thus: 2.4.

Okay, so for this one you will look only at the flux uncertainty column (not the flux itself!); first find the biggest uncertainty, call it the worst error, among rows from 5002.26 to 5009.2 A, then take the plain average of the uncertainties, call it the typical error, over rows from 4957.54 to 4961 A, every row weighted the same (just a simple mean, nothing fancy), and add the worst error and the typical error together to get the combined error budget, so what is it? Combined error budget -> 4.70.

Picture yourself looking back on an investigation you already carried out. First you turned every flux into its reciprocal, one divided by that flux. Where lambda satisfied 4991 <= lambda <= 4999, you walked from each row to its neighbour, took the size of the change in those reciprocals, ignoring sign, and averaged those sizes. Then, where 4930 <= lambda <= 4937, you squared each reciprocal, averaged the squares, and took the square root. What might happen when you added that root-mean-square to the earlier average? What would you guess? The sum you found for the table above 0.064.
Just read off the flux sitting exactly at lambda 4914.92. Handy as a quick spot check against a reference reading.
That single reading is 18.32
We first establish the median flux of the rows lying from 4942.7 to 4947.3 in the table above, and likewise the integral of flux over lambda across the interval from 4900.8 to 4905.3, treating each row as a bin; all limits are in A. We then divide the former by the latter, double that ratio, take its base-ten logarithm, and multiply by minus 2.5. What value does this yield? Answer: 0.82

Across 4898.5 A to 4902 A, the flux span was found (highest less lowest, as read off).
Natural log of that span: 1.57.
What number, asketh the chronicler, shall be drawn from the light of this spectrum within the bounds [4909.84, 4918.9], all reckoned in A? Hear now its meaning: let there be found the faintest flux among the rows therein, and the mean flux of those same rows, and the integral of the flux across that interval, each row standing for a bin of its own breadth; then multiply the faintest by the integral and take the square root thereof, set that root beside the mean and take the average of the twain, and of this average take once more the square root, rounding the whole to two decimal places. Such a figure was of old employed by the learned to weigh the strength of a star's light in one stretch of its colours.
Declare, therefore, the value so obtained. 5.45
